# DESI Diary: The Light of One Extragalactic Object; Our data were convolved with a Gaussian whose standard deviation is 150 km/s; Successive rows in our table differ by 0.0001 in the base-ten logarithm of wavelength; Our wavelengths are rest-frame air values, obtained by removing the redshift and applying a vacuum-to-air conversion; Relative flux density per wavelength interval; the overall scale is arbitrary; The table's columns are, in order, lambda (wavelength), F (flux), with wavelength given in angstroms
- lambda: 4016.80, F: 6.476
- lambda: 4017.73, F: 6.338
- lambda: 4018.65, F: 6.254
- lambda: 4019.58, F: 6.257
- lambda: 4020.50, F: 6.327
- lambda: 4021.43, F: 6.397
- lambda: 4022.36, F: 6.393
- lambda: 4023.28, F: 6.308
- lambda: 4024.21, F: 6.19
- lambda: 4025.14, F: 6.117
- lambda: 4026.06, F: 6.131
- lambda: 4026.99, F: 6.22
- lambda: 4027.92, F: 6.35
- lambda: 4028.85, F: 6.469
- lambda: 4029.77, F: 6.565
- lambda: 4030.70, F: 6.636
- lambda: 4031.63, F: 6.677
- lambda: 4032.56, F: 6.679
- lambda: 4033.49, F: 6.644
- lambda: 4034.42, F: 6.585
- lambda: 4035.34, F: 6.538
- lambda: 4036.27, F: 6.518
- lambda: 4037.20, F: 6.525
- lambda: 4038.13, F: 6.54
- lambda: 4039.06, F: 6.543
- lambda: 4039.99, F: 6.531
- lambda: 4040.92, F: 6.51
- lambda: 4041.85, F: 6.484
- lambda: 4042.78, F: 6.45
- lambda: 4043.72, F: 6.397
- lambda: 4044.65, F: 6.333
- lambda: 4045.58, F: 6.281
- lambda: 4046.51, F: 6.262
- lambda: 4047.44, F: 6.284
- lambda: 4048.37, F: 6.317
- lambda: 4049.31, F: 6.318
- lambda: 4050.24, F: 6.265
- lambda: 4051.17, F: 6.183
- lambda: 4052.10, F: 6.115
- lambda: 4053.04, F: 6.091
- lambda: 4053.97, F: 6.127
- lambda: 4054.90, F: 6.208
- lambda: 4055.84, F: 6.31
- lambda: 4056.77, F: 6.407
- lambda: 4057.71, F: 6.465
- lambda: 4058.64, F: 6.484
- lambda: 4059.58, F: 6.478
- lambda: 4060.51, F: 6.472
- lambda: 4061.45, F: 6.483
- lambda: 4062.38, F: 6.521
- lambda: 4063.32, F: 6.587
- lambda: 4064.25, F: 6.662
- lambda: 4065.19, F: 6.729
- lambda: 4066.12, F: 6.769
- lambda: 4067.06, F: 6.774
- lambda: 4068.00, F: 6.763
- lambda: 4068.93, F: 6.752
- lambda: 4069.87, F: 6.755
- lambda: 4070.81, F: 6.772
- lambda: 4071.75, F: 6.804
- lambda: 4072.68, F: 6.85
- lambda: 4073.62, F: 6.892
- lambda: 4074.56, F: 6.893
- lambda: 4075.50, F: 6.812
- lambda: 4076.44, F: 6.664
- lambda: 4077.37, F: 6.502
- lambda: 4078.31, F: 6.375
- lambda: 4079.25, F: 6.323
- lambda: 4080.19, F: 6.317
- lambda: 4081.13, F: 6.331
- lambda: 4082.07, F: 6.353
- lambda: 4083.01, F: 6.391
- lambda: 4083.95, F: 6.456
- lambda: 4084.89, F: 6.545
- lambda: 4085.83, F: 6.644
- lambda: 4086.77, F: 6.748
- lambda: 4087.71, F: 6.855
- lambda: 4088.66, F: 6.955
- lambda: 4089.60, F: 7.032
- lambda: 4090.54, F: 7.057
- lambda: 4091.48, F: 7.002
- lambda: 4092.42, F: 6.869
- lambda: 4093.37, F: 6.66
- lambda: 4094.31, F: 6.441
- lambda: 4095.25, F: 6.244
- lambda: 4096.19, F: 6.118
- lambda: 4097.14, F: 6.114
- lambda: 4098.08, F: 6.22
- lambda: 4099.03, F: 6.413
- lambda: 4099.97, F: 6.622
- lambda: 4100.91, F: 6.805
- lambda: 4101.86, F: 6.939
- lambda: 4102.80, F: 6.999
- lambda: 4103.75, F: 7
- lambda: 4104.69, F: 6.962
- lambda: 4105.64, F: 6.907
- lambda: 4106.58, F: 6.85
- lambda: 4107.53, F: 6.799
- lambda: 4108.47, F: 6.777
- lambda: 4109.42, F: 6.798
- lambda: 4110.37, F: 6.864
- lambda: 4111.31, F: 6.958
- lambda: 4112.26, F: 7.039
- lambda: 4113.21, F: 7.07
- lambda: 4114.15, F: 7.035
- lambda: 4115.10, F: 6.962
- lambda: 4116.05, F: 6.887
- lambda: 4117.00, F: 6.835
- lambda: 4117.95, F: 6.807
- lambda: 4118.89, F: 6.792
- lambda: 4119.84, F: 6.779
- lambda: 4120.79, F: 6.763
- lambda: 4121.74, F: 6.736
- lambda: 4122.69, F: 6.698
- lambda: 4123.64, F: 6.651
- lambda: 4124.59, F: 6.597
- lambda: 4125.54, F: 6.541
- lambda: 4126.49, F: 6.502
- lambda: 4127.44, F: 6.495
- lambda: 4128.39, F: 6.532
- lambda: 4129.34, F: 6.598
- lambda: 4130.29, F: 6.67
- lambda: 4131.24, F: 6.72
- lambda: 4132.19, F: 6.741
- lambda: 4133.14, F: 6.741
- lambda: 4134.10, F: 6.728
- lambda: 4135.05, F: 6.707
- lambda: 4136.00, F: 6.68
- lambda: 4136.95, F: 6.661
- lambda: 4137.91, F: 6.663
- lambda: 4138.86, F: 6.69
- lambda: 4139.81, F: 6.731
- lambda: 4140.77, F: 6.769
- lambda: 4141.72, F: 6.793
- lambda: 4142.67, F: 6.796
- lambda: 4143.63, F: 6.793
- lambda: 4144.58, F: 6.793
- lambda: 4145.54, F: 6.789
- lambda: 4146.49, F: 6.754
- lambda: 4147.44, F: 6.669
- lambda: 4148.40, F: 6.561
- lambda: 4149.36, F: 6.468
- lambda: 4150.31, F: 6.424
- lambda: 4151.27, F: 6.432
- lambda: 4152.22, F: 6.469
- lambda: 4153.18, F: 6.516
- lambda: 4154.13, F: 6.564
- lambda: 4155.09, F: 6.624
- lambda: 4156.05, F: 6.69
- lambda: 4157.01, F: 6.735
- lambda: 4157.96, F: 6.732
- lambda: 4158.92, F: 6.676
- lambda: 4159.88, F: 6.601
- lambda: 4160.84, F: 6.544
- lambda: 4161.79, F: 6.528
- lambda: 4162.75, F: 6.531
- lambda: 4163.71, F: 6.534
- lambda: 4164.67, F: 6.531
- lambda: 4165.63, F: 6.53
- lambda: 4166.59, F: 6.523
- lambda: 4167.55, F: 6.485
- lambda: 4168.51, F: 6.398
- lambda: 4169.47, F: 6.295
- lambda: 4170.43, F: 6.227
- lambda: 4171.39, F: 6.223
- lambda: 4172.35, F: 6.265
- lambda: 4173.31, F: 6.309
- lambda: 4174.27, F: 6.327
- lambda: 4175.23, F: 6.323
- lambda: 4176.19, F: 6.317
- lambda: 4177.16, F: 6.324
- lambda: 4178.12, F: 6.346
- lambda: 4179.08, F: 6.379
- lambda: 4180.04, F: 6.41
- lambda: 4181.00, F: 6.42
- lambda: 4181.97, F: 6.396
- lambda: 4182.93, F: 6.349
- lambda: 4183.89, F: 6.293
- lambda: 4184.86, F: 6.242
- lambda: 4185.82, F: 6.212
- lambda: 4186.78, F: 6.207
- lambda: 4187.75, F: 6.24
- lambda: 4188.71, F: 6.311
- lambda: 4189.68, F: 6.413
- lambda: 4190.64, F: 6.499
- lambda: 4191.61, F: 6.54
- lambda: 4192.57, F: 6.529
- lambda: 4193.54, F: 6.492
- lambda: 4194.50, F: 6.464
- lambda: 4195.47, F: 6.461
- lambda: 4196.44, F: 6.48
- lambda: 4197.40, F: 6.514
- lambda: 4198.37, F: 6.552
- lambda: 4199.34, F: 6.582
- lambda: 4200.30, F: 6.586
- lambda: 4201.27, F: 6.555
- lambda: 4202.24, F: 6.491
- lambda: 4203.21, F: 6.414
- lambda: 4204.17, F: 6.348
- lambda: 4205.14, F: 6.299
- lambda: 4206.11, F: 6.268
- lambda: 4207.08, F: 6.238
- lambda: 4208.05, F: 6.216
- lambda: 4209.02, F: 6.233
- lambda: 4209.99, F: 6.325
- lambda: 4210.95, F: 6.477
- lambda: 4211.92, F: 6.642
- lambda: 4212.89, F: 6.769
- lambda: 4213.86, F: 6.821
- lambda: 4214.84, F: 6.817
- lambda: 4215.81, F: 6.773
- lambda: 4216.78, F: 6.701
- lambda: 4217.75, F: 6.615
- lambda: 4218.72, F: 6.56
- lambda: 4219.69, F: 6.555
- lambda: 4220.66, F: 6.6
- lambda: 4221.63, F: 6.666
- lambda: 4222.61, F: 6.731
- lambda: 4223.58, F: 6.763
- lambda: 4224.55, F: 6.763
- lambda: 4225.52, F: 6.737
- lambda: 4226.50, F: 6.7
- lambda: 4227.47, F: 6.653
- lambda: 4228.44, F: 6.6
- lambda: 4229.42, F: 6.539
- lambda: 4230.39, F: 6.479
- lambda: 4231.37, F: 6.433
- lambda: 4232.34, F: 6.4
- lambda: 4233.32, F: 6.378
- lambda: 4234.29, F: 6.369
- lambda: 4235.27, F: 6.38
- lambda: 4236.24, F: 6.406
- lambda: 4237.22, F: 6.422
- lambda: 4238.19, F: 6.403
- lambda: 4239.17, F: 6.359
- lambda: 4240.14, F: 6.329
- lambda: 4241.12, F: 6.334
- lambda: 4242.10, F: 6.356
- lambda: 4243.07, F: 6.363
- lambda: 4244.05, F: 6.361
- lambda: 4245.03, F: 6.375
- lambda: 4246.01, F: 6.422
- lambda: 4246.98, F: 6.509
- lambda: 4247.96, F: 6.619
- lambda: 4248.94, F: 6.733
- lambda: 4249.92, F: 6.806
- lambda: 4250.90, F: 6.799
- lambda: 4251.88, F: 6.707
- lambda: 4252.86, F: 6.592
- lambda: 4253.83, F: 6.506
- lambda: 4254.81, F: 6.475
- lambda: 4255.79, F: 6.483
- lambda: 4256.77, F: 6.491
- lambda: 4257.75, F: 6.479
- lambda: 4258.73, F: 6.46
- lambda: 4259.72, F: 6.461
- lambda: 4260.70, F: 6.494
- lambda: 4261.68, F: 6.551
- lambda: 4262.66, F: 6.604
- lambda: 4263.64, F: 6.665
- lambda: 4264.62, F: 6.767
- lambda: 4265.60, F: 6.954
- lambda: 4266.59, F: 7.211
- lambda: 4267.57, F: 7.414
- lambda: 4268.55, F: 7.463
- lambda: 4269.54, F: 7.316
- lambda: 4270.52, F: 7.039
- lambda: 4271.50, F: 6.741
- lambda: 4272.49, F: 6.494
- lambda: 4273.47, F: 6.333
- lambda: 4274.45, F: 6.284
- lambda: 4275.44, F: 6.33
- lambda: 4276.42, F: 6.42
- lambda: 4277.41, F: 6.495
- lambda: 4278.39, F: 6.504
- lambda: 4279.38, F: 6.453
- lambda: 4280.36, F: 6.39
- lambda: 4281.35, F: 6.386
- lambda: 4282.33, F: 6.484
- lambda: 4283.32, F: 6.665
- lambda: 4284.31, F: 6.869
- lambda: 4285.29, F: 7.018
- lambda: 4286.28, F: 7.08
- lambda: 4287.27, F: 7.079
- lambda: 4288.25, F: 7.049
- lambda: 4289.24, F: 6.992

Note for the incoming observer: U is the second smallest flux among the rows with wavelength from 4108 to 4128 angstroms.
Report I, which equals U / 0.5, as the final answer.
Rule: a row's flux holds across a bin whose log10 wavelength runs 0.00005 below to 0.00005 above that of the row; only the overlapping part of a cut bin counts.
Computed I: 13.0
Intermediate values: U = 6.502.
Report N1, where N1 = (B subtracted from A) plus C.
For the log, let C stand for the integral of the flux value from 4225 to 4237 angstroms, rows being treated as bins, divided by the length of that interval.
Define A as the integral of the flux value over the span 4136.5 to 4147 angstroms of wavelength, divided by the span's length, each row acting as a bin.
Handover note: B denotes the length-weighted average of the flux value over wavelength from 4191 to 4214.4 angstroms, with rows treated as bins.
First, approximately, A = 6.75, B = 6.47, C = 6.50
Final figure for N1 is 6.8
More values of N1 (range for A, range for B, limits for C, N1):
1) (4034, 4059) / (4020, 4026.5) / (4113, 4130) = 6.8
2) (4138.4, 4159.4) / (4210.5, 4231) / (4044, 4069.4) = 6.4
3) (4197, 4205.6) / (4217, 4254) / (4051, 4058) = 6.2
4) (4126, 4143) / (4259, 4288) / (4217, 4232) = 6.6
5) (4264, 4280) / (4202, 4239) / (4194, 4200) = 6.8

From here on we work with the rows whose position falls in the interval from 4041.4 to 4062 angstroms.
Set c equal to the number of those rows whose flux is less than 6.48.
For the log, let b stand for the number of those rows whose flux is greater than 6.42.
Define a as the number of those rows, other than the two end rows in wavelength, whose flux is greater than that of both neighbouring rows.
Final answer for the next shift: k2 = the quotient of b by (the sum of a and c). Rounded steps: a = 2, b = 7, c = 19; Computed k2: 0.3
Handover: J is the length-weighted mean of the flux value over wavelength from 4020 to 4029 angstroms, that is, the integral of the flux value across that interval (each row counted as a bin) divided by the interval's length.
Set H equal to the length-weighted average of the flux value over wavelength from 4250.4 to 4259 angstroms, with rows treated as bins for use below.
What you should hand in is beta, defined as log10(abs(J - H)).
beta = -0.55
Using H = 6.56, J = 6.28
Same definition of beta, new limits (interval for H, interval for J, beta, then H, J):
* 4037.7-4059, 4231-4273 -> -0.58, 6.34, 6.60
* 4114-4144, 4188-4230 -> -0.76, 6.72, 6.54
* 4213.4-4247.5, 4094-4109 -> -0.96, 6.53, 6.64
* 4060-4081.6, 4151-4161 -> -1.38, 6.65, 6.60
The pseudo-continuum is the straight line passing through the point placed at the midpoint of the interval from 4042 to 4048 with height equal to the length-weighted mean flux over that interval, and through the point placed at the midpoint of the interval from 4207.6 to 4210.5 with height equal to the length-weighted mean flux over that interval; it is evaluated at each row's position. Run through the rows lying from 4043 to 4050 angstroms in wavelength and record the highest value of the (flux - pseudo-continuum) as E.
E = 0.05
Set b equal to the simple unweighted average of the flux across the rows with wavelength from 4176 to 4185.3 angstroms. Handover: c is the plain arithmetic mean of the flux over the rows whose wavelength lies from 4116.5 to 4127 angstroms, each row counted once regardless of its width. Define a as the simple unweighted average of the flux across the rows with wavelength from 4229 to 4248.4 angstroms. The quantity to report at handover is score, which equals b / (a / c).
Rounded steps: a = 6.4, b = 6.35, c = 6.70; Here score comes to 6.63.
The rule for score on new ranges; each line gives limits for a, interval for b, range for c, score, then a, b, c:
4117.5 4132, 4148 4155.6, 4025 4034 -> 6.30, 6.7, 6.51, 6.45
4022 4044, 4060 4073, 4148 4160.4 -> 6.81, 6.5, 6.69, 6.58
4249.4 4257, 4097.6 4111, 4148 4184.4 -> 6.63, 6.6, 6.78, 6.46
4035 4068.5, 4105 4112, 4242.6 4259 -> 6.96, 6.4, 6.85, 6.54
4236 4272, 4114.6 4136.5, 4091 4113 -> 6.78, 6.6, 6.70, 6.71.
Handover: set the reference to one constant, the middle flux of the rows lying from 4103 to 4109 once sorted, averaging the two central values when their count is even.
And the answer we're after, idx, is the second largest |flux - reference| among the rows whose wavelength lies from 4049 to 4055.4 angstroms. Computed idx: 0.76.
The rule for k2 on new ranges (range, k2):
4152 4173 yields 2.1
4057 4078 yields 3.7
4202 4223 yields 1.4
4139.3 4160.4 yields 3.7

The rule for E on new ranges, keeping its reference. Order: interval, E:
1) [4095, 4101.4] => 0.48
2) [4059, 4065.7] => 0.39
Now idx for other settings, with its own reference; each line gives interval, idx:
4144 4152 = 0.45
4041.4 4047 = 0.60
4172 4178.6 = 0.57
